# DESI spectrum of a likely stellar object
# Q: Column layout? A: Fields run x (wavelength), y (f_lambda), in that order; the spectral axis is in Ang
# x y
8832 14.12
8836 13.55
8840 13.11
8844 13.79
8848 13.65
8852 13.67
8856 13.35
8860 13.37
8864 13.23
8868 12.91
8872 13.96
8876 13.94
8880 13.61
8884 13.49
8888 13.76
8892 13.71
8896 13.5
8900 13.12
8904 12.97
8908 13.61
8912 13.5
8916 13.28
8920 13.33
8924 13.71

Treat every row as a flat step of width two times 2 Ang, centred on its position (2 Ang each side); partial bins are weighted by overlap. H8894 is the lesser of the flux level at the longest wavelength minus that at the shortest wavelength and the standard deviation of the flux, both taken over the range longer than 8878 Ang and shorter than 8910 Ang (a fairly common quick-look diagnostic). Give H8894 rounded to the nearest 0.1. 0.0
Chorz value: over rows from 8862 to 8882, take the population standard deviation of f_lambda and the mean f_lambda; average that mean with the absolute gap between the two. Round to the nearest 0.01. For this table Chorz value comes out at 13.33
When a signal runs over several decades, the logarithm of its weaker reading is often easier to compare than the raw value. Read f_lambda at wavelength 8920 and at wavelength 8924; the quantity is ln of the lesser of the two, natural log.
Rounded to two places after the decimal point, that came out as 2.59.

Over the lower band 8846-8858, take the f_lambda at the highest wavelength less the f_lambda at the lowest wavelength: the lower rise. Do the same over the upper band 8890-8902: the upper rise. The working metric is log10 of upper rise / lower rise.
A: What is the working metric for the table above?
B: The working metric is 0.3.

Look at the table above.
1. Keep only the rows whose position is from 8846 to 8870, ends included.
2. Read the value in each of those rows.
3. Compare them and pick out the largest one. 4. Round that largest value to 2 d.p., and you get 13.67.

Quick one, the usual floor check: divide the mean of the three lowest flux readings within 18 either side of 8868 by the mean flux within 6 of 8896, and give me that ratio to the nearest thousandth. 0.979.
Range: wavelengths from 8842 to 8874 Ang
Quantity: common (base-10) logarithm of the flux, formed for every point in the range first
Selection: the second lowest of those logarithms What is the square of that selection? 1.258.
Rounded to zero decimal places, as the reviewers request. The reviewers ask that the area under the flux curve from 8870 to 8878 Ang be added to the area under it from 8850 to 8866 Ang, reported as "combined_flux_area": 326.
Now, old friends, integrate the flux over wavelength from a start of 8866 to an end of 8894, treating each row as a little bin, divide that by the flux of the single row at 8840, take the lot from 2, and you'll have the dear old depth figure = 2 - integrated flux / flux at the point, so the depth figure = -27.1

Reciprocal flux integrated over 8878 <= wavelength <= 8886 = 0.5904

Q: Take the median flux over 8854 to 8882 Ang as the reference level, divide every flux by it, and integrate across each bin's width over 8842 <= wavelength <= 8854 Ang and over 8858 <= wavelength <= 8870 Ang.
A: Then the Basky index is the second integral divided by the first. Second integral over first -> 0.96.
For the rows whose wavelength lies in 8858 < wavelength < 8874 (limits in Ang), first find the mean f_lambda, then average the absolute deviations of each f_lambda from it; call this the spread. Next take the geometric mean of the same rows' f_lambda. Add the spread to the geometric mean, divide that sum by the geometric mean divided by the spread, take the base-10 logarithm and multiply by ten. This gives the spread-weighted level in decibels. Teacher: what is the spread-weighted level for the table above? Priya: -5.2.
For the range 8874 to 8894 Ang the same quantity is -9.1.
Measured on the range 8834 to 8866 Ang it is -6.9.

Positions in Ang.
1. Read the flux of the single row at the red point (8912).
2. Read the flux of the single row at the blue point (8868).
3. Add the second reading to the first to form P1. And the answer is 26.4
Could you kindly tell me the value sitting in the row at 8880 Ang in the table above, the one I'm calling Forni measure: 13.61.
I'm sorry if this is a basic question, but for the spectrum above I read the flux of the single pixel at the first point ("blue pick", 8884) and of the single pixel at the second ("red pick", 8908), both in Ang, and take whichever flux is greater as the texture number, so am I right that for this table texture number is 13.6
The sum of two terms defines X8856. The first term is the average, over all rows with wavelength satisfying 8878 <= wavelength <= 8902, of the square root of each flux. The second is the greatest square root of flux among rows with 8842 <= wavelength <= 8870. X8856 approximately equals 7.392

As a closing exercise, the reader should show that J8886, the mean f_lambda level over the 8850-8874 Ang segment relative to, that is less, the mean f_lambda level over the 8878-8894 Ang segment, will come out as -0.23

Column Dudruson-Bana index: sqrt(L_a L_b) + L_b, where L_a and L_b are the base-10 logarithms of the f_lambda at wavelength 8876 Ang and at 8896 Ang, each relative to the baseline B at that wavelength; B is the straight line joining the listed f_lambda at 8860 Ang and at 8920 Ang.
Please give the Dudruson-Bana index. 0.015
